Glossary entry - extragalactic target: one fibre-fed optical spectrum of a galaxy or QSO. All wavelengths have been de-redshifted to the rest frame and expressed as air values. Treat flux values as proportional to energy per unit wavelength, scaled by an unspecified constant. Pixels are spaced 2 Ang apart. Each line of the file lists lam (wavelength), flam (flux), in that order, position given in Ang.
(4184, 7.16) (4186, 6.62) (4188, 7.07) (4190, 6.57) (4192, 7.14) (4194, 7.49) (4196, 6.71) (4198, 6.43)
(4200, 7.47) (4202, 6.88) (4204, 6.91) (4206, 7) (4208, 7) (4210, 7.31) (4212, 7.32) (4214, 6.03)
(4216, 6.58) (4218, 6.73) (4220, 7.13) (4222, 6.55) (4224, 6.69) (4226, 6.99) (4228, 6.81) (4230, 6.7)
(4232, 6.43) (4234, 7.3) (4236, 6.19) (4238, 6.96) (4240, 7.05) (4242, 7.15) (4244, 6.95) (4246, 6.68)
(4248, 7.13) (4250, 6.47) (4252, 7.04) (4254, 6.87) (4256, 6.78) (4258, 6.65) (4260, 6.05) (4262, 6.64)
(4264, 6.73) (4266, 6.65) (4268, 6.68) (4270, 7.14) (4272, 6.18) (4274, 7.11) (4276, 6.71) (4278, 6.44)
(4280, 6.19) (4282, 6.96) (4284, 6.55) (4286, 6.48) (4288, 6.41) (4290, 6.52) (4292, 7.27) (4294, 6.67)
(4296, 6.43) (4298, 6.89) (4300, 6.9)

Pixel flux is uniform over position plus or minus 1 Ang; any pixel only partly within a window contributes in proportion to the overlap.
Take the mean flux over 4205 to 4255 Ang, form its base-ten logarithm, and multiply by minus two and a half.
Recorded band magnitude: -2.09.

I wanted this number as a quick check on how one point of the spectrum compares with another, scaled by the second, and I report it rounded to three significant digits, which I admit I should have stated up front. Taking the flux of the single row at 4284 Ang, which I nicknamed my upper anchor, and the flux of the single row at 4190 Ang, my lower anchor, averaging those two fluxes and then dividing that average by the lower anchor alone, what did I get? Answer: 0.998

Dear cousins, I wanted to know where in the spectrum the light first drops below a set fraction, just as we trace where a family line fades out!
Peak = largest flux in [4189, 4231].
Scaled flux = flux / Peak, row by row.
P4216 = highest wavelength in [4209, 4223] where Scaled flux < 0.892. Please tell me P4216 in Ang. 4222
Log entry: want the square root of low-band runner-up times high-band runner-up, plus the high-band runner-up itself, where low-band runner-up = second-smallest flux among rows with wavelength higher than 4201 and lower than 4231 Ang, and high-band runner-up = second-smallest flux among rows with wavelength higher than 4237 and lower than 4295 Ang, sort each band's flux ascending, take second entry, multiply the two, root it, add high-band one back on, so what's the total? 12.54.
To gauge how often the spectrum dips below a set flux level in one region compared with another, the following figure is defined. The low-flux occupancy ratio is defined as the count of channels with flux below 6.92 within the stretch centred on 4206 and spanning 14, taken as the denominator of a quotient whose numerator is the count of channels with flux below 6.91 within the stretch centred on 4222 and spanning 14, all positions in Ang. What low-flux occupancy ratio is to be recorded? 2.5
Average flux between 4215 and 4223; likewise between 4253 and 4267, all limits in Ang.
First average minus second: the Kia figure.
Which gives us 0.123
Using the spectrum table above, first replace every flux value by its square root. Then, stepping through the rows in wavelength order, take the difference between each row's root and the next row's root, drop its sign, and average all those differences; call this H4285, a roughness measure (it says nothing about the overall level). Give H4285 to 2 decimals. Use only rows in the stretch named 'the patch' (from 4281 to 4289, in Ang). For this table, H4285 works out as 0.04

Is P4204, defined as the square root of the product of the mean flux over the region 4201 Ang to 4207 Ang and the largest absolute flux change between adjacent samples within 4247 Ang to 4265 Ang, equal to 2.14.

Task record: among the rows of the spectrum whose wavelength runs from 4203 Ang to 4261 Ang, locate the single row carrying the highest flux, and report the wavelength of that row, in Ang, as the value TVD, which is 4212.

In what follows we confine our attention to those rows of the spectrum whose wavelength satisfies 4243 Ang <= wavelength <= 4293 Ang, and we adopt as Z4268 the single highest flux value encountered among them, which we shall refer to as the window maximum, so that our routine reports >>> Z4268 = 7.27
